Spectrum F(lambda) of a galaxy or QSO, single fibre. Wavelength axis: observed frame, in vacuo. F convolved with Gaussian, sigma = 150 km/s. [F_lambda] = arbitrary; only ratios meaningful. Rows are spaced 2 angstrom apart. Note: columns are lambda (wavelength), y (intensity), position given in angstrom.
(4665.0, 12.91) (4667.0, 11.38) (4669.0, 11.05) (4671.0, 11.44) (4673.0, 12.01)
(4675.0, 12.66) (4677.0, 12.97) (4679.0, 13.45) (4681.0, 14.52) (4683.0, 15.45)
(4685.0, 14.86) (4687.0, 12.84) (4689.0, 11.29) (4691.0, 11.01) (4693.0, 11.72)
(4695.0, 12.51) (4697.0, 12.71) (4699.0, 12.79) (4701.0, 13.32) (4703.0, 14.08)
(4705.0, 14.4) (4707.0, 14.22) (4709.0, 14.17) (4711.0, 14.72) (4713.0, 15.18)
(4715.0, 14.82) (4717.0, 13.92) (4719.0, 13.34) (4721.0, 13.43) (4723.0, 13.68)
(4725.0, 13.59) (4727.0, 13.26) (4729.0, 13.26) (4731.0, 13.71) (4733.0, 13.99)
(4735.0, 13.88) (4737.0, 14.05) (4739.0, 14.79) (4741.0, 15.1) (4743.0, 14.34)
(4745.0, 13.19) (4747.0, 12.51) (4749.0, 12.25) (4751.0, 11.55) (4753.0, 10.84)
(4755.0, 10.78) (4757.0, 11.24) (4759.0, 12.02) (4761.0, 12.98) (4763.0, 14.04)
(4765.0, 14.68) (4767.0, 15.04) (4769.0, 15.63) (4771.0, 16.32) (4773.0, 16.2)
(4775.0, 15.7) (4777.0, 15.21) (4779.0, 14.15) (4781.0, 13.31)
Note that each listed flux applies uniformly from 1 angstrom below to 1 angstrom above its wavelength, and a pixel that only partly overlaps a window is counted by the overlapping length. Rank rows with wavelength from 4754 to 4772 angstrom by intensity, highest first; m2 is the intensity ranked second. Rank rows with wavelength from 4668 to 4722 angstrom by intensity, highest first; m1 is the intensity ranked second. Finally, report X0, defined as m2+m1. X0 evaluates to 30.8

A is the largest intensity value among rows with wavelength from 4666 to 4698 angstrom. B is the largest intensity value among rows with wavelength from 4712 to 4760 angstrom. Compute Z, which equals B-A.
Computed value -0.3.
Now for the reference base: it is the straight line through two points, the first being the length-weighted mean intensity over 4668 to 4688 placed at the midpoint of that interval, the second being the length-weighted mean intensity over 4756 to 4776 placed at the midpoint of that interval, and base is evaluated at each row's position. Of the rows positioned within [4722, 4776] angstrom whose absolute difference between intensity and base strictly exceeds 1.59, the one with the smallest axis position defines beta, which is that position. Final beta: 4747.0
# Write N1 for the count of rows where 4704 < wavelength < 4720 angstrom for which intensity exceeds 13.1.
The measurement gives 8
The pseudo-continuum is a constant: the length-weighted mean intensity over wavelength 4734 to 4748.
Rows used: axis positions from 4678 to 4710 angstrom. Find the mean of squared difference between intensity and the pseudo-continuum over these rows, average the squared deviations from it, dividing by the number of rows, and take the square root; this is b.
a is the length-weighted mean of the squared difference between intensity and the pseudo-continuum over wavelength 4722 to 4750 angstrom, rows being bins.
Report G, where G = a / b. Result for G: 0.25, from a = 0.7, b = 2.6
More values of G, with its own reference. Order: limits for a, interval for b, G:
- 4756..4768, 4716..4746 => 6.83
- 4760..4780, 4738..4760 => 0.57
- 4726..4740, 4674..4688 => 0.39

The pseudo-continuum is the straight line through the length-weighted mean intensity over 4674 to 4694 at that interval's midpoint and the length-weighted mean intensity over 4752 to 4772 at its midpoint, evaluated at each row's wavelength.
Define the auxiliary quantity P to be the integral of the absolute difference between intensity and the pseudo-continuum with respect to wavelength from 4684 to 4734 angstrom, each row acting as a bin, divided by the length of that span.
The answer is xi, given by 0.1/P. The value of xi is 0.117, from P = 0.9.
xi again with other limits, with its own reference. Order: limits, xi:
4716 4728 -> 0.309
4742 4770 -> 0.072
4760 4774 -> 0.058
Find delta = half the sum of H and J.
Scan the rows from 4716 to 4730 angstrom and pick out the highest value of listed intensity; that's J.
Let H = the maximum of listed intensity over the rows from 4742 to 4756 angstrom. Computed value 14.1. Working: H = 14.34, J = 13.92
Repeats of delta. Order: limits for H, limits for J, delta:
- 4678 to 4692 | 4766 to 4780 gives 15.9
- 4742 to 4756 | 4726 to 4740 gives 14.6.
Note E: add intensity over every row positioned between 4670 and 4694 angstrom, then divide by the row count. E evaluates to 12.9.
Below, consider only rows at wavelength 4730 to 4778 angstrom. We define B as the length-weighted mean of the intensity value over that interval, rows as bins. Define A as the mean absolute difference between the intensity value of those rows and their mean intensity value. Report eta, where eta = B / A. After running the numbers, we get 10.0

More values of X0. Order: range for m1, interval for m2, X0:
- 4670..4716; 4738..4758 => 30.0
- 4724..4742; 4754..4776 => 31.0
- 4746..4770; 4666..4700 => 29.9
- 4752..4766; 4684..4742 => 29.1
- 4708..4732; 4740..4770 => 29.9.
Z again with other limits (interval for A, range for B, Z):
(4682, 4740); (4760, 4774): 0.9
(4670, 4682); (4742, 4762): -0.2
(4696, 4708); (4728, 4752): 0.7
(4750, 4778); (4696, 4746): -1.1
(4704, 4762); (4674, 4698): 0.3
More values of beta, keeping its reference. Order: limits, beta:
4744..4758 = 4747.0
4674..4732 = 4683.0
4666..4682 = 4669.0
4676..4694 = 4683.0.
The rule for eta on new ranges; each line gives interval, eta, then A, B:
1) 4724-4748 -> 25.0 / 0.55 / 13.8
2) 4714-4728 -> 36.9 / 0.37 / 13.7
